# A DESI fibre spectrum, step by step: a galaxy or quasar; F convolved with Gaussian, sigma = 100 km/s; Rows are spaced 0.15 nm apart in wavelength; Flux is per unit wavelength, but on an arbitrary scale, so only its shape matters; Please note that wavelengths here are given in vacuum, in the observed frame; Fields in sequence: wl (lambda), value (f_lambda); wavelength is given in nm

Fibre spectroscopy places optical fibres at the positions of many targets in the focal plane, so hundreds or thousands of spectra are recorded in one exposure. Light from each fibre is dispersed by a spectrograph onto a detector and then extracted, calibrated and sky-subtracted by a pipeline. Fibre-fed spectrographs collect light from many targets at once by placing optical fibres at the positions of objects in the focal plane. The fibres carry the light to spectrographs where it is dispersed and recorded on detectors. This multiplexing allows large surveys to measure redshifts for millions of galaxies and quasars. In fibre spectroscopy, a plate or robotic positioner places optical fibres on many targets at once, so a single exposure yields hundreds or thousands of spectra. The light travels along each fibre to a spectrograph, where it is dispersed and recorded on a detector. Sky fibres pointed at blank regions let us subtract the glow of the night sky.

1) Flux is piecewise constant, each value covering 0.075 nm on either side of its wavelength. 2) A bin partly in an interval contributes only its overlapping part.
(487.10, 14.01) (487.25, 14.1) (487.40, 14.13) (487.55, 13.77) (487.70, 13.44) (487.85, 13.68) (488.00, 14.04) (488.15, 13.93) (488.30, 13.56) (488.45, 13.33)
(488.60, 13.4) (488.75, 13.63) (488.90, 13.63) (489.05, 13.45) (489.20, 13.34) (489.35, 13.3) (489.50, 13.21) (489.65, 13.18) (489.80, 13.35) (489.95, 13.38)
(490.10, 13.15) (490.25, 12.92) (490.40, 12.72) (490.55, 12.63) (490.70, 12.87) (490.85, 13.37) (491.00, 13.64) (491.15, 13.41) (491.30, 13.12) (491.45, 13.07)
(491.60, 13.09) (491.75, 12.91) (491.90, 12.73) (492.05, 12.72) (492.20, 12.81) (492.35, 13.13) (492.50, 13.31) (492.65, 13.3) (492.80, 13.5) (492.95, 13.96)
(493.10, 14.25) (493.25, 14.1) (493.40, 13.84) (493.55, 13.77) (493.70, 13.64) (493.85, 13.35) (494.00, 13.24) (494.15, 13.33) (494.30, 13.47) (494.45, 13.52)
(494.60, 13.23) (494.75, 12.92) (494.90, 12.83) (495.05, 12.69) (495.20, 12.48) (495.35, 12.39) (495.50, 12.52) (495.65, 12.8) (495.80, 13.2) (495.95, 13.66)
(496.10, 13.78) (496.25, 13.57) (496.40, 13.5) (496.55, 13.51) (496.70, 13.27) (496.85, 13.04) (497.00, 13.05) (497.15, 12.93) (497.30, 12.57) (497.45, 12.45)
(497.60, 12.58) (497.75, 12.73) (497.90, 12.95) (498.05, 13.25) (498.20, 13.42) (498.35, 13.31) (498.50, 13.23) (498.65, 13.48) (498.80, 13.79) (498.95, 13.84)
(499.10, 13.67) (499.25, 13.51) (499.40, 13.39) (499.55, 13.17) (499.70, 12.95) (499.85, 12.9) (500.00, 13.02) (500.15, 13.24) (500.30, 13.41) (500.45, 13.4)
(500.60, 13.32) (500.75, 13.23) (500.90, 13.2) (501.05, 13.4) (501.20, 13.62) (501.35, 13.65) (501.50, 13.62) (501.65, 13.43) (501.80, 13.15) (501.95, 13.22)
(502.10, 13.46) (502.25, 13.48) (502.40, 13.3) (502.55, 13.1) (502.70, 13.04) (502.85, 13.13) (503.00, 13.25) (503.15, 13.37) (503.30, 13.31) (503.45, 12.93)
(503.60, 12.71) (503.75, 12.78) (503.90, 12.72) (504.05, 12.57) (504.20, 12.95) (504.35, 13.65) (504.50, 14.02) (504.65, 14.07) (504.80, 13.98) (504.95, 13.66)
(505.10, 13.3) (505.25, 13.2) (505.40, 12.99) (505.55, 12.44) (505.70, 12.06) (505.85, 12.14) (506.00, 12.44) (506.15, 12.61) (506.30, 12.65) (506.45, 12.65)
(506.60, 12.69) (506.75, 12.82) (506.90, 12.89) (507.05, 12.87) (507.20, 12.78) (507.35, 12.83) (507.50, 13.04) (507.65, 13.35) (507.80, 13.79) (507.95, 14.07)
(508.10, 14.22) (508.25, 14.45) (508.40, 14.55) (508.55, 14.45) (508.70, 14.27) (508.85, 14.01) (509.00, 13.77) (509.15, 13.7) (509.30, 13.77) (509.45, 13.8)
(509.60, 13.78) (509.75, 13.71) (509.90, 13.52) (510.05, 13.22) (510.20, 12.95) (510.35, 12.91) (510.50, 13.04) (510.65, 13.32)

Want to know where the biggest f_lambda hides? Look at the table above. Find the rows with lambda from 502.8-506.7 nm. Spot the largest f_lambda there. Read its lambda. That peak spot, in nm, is 504.65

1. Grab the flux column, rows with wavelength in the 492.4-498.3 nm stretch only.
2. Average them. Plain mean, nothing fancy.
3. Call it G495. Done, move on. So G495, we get 13.23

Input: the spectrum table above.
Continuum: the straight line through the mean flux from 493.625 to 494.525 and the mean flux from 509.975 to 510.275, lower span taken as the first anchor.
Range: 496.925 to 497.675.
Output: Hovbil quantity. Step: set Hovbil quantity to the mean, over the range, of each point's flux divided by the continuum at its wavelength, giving 0.95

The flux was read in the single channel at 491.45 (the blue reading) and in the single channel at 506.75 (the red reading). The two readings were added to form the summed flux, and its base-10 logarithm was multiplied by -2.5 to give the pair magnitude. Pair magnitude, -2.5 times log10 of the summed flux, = -3.53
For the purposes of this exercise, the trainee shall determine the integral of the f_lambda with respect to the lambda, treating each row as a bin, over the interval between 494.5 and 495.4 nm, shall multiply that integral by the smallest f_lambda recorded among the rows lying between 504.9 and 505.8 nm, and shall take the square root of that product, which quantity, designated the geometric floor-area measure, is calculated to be 11.8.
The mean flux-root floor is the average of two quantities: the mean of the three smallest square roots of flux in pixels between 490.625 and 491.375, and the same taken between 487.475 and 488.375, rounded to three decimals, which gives 3.652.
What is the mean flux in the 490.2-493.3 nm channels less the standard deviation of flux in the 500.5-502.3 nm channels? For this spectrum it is 13.0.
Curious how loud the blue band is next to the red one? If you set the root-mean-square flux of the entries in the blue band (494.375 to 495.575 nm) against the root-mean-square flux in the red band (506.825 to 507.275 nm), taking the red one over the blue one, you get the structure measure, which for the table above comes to 1.001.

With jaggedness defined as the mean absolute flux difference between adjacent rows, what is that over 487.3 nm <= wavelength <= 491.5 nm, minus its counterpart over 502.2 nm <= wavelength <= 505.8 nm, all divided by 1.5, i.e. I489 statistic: -0.02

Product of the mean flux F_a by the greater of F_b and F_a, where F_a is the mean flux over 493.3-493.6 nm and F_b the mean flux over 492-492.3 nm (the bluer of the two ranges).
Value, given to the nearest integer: 191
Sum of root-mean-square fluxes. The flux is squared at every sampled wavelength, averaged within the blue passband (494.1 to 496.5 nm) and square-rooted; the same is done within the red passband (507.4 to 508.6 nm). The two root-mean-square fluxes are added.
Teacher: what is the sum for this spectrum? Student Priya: 27.1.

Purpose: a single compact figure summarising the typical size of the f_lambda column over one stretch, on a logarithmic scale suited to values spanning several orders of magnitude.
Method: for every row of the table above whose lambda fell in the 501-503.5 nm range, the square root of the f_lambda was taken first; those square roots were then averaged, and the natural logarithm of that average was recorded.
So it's 1.295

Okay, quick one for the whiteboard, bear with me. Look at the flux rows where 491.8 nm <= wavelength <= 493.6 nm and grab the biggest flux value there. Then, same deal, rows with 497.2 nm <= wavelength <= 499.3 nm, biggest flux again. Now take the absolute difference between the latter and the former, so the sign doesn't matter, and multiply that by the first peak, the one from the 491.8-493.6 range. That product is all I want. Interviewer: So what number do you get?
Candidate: 5.8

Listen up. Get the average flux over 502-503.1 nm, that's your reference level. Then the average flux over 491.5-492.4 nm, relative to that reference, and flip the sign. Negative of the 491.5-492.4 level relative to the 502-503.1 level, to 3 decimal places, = -0.973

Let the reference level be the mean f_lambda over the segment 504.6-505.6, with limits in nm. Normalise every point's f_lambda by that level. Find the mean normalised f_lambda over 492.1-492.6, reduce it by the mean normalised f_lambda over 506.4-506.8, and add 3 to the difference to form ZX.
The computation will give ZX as 3.03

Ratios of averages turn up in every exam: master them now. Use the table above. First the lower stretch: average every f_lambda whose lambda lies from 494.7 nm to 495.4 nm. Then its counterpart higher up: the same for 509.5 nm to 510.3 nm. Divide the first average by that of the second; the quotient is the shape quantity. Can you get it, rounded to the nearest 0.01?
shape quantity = 0.94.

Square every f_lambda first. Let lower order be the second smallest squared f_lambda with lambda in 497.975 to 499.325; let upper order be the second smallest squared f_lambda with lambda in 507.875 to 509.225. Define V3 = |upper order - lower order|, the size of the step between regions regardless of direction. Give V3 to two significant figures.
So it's 14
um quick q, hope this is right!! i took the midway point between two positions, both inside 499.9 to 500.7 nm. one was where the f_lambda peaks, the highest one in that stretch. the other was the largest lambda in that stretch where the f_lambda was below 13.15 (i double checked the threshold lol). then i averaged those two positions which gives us 500.15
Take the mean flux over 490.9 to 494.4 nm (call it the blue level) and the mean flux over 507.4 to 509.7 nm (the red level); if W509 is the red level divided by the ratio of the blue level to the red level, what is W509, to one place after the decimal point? 14.5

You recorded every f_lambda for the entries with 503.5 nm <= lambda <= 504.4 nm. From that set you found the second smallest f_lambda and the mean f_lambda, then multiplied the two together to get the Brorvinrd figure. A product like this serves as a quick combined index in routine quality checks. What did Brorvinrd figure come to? 164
